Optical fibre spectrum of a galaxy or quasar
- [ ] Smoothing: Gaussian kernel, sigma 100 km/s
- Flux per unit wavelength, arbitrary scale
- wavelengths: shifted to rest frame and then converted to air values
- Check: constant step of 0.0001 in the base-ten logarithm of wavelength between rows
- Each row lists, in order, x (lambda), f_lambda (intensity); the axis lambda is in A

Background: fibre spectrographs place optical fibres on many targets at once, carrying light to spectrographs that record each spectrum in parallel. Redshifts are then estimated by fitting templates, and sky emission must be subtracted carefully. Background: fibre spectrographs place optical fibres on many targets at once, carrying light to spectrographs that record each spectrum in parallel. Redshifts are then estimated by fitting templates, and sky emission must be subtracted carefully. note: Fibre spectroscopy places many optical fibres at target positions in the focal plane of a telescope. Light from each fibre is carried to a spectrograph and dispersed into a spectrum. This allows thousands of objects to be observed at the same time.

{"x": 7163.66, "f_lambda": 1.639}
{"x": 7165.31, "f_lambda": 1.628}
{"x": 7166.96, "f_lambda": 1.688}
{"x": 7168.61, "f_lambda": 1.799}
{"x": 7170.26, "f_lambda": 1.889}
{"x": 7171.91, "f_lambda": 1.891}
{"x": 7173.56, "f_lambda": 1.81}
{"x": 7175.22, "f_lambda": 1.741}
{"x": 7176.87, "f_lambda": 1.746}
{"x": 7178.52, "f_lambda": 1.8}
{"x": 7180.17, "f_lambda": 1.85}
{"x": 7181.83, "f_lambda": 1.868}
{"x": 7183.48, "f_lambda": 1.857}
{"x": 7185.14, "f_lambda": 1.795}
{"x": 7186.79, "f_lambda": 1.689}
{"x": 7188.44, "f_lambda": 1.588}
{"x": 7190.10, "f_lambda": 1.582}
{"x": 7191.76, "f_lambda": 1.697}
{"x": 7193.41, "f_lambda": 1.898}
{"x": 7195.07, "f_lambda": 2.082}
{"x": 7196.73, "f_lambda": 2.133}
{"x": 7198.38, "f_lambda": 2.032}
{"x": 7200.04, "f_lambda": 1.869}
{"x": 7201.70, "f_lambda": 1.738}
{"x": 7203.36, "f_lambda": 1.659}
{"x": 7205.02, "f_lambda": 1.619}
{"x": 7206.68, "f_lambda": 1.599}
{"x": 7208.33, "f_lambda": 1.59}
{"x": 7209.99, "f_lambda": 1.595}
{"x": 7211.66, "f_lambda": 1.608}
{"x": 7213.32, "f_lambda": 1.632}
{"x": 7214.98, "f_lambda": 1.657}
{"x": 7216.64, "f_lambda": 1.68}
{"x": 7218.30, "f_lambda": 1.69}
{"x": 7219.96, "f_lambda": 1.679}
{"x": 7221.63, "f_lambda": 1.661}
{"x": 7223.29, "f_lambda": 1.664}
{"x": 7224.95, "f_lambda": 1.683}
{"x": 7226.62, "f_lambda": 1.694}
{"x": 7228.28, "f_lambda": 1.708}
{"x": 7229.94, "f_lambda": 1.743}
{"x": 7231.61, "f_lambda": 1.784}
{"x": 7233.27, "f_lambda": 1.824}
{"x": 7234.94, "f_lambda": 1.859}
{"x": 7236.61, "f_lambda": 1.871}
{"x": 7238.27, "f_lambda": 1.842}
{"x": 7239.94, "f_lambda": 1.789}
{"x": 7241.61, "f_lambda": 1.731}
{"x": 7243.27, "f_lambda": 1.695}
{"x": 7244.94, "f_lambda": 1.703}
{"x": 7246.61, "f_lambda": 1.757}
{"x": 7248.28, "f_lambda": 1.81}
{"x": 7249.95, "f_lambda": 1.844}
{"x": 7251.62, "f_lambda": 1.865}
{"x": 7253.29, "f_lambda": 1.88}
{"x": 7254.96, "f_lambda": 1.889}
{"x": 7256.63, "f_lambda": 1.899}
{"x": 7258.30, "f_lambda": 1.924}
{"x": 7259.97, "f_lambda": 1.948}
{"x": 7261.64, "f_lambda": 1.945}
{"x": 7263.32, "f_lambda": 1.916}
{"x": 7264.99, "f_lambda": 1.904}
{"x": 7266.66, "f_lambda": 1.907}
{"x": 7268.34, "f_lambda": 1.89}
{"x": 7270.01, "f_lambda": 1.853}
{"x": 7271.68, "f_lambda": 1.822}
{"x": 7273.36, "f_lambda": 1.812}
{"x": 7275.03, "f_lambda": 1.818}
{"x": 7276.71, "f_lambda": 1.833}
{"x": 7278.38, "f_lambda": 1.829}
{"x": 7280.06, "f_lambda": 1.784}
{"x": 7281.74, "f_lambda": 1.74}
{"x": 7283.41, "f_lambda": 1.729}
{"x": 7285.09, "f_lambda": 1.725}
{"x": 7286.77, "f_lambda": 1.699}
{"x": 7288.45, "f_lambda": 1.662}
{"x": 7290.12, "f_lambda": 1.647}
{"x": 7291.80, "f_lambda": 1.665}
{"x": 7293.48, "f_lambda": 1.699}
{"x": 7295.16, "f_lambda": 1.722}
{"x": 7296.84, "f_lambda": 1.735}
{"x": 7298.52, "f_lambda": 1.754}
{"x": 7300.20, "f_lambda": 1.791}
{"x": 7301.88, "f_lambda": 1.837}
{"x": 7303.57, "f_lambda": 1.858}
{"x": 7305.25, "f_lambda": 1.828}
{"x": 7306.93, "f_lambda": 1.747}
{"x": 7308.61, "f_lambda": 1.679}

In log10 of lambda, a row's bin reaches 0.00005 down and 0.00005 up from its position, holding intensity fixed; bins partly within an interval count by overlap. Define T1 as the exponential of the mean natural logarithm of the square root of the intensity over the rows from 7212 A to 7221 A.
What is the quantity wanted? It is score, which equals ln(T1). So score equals 0.256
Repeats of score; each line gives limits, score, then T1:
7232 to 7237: 0.308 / 1.361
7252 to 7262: 0.325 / 1.383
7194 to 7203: 0.338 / 1.402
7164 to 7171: 0.279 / 1.322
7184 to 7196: 0.281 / 1.324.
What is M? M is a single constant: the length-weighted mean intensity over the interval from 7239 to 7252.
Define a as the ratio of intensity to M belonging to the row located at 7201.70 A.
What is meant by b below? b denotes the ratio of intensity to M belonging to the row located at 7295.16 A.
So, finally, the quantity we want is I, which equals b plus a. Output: 1.95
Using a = 0.98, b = 0.97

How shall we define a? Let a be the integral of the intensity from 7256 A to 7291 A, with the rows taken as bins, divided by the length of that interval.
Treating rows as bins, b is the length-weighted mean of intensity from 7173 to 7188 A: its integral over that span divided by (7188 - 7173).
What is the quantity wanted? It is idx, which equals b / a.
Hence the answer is 0.98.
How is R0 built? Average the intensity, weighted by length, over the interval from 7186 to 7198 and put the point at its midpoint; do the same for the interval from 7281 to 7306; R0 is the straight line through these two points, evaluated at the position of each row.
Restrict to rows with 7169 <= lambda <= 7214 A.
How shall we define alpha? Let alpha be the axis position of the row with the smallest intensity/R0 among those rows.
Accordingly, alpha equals 7190.10 A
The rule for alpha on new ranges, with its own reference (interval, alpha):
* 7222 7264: 7223.29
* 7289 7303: 7290.12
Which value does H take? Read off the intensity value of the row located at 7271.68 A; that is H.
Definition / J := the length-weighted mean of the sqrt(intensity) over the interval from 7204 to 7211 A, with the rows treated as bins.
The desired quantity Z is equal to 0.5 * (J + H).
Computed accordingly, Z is 1.54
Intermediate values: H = 1.822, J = 1.266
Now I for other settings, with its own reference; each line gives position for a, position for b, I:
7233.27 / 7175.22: 2.01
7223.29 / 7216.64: 1.89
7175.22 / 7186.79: 1.94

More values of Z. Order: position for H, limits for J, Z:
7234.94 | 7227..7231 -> 1.59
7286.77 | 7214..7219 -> 1.50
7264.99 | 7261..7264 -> 1.64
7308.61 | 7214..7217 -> 1.49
